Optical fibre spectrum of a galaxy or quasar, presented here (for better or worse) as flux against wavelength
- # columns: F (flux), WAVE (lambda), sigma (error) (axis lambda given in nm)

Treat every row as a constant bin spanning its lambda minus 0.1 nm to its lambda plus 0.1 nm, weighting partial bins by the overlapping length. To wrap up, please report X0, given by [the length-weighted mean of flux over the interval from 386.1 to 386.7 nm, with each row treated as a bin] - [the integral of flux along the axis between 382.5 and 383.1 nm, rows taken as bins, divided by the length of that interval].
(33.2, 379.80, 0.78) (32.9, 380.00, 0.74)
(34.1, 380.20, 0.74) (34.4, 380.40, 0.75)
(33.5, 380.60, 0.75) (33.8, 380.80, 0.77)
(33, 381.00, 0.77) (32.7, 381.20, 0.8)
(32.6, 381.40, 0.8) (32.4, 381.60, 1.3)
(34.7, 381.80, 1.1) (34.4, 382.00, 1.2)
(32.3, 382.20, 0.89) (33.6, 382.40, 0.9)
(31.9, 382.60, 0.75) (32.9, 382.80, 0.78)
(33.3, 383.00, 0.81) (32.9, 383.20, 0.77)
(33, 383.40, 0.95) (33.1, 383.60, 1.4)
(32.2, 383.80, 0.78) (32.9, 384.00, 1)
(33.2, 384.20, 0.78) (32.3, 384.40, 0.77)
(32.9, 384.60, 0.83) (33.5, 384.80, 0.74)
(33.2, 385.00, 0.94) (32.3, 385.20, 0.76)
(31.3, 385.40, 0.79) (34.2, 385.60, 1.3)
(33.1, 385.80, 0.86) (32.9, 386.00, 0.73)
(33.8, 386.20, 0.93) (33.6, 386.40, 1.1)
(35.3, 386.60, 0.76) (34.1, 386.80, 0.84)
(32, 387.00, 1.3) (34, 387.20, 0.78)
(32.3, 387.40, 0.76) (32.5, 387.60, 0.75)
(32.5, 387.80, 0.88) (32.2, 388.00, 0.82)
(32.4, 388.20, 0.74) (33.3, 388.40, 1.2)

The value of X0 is 1.5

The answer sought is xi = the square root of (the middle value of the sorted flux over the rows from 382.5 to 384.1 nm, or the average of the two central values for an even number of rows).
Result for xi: 5.736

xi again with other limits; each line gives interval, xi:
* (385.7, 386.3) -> 5.753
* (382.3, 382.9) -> 5.736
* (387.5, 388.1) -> 5.701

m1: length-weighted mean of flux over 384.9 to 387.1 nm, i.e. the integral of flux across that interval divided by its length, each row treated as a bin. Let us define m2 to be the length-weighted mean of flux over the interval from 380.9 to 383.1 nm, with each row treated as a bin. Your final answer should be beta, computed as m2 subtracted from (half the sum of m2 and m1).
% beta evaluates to 0.09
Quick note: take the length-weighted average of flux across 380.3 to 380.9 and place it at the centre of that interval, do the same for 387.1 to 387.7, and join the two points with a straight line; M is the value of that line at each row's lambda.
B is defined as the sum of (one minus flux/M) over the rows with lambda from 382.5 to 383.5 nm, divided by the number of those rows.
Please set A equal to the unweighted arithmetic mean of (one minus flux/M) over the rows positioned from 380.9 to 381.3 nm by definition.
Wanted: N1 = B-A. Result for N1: -0.01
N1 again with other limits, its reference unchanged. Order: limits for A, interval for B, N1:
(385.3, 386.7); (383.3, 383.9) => 0.03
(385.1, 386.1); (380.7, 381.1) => 0.00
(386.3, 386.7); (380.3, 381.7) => 0.06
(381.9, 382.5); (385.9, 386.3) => -0.01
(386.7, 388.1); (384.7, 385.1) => -0.01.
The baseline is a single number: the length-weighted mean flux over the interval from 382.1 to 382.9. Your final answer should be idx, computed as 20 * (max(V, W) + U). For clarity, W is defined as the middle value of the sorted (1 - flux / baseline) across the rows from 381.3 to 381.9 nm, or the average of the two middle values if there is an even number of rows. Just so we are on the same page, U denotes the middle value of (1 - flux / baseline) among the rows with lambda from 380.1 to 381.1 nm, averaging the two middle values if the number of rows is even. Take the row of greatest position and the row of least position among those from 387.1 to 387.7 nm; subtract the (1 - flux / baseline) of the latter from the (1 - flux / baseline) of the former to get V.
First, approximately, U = -0.034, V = 0.05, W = 0.002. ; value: 0.23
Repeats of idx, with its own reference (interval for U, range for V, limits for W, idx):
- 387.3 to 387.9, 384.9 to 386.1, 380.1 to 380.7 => 0.29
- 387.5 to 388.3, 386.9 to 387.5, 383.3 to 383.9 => -0.05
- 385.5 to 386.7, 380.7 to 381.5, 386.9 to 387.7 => 0.11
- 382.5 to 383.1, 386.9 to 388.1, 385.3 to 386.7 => -0.26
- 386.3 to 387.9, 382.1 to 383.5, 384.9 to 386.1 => -0.43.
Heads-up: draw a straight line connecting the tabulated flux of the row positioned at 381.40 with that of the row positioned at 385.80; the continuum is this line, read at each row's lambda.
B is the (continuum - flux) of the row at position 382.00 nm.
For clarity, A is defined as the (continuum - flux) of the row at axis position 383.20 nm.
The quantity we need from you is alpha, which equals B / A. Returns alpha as 18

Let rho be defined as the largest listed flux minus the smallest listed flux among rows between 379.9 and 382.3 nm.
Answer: 2.4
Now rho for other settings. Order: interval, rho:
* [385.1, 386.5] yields 2.9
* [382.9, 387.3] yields 4.0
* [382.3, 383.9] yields 1.7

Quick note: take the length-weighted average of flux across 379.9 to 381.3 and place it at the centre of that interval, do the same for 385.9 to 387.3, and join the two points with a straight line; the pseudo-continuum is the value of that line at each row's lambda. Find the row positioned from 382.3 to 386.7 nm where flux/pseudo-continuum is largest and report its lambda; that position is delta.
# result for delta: 386.60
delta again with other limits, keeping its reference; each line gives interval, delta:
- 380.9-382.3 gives 381.80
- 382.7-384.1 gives 383.00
